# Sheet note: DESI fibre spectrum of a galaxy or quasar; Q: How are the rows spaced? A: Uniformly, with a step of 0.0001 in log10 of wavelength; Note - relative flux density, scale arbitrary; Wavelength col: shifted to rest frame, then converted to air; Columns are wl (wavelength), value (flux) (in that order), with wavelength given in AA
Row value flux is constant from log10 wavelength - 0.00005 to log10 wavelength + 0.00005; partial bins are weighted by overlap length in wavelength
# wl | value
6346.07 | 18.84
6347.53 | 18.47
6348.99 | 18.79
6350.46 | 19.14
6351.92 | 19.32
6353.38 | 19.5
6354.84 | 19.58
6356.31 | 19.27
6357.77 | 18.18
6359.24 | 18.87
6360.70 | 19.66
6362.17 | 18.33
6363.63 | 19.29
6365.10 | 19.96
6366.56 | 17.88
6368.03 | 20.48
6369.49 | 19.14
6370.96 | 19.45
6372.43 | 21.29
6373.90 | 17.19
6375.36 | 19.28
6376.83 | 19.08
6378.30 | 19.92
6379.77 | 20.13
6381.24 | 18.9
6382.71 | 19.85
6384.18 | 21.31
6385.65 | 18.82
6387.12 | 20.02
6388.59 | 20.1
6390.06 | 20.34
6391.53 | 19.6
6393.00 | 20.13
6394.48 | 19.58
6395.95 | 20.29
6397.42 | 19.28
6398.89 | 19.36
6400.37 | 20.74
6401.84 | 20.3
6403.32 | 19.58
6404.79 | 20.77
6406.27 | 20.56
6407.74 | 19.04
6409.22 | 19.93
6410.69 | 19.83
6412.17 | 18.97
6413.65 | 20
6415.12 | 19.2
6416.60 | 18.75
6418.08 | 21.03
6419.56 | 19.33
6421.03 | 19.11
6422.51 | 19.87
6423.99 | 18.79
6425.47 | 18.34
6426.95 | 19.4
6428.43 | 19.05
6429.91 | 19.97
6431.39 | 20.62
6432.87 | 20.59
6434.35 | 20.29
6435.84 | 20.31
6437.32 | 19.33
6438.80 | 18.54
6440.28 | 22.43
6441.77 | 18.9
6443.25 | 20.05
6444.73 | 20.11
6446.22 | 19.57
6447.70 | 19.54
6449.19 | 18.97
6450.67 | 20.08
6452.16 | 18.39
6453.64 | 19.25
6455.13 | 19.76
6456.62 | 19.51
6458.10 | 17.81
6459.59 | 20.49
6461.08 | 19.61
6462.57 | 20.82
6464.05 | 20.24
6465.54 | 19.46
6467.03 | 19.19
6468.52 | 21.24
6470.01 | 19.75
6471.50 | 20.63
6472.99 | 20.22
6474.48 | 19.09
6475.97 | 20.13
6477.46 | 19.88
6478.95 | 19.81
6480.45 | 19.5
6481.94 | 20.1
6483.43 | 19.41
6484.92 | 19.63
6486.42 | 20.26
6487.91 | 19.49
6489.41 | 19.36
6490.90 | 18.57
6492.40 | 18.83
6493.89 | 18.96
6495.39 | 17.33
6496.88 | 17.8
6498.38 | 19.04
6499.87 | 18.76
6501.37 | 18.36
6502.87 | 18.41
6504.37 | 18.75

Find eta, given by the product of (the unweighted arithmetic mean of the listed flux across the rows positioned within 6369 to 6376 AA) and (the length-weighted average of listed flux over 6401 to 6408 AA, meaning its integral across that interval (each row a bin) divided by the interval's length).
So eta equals 388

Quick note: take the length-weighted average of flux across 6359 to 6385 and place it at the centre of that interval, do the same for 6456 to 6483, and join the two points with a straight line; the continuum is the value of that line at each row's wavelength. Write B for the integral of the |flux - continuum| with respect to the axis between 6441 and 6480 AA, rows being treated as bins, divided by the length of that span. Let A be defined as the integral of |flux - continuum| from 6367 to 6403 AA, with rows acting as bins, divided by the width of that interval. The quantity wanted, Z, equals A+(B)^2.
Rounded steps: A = 0.68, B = 0.55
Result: 0.98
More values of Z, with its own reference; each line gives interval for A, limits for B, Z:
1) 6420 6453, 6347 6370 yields 1.02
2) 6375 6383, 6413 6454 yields 0.95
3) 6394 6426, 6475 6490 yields 0.71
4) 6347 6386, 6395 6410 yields 1.03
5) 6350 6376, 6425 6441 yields 1.43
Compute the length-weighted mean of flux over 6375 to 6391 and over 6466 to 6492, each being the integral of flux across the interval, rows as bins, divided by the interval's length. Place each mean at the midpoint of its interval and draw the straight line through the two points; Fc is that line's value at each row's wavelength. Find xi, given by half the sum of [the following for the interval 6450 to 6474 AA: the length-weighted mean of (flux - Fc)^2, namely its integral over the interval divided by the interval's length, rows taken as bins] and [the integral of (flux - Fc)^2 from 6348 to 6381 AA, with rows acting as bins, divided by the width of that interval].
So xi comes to 0.89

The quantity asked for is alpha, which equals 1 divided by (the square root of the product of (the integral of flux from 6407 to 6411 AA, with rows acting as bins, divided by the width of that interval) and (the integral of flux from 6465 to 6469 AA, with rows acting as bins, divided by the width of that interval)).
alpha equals 0.0506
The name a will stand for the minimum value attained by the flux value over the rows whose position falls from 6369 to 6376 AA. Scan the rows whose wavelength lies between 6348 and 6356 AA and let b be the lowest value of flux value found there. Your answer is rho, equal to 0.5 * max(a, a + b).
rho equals 18.0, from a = 17.19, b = 18.79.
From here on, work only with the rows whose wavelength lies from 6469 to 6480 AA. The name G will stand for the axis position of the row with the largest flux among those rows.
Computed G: 6471.50 AA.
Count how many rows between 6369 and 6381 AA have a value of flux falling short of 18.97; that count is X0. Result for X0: 1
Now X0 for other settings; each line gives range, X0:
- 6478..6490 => 0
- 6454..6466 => 1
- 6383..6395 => 1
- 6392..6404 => 0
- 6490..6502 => 7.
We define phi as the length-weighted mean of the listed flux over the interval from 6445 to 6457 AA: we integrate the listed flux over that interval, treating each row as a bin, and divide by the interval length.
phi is 19.4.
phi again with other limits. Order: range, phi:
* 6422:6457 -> 19.6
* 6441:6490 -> 19.7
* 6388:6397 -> 20.0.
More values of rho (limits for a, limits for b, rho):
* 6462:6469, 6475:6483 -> 19.3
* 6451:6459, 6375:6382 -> 18.4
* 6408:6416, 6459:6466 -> 19.2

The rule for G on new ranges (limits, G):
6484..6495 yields 6486.42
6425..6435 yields 6431.39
